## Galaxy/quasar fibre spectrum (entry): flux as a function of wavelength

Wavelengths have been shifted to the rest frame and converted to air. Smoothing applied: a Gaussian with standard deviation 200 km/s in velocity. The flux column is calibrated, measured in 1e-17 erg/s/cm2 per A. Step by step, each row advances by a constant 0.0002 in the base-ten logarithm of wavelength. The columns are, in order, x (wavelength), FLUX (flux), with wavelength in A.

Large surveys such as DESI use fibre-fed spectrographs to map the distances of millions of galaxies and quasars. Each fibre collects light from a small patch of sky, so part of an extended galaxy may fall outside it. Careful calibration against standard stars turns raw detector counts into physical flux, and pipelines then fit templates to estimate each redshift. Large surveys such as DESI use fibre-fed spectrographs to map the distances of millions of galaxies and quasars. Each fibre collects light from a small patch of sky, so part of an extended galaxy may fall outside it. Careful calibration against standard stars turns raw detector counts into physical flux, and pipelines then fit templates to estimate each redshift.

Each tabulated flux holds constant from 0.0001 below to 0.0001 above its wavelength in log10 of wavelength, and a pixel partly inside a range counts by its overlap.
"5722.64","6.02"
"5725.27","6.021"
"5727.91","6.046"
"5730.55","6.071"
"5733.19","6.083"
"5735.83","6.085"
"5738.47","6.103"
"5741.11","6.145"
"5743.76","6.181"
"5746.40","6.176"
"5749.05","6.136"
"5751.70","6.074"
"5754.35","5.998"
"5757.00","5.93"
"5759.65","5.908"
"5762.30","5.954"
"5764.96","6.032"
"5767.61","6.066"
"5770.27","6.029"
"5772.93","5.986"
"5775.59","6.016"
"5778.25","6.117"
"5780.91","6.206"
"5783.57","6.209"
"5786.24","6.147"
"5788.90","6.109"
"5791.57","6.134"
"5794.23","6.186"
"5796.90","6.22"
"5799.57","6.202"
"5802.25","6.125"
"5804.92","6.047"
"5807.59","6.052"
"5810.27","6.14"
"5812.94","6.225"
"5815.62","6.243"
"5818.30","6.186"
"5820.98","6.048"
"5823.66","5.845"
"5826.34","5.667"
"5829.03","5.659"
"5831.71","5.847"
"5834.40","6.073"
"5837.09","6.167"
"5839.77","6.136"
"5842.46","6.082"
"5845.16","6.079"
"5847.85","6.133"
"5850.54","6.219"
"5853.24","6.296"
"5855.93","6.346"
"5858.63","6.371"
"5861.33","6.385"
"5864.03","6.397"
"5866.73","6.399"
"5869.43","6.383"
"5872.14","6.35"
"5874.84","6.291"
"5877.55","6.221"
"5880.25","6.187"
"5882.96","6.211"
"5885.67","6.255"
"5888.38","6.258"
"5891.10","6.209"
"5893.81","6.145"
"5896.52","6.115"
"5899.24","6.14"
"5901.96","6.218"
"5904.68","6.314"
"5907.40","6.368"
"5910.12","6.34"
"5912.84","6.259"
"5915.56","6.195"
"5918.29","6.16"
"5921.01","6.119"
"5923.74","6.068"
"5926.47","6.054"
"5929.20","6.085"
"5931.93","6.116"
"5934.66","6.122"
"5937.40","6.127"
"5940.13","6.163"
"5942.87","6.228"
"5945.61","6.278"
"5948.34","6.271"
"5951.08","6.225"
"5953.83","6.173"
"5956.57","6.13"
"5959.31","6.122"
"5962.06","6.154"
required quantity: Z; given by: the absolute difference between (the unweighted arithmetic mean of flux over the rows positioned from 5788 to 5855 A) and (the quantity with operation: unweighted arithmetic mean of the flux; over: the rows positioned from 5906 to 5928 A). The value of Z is 0.11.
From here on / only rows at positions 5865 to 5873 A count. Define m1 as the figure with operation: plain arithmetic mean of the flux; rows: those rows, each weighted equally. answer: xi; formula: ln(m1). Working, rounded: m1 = 6.38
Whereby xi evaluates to 1.85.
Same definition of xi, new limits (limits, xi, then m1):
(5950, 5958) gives 1.82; 6.18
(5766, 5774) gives 1.80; 6.03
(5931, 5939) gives 1.81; 6.12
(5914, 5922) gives 1.82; 6.16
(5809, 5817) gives 1.82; 6.20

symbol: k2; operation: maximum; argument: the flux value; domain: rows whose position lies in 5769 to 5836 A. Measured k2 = 6.243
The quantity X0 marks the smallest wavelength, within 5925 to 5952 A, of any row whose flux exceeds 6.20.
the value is 5942.87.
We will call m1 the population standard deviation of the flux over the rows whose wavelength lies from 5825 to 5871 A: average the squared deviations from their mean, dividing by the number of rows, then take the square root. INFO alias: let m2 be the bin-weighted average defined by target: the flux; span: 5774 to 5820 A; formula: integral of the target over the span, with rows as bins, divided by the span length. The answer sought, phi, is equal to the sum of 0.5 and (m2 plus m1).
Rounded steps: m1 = 0.234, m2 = 6.15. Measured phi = 6.88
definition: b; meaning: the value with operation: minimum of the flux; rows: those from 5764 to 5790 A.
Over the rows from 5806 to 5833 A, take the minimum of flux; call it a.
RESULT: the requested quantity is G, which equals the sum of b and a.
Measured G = 11.6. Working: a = 5.659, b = 5.986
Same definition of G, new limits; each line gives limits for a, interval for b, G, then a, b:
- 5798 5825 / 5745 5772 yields 11.8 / 5.845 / 5.908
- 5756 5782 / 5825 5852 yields 11.6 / 5.908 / 5.659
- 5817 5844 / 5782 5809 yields 11.7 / 5.659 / 6.047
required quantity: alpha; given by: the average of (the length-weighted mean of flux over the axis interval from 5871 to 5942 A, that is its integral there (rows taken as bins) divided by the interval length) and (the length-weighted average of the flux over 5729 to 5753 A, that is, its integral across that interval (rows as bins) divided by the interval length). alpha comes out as 6.16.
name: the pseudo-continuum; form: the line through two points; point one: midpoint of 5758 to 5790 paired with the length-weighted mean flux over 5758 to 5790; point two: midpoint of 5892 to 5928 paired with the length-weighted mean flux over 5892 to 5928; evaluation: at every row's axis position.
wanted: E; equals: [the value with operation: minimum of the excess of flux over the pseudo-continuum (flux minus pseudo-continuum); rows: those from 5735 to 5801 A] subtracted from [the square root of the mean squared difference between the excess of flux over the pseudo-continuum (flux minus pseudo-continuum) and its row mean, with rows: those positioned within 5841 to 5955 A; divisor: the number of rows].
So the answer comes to 0.26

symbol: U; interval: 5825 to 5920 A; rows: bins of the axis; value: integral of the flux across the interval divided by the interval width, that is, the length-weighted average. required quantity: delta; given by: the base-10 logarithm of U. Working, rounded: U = 6.20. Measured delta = 0.792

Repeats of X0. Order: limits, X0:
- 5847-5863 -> 5850.54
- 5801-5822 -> 5812.94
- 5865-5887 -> 5866.73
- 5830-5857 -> 5850.54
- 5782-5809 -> 5783.57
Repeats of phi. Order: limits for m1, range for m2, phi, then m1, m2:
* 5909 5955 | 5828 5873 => 6.78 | 0.079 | 6.20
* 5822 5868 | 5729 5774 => 6.79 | 0.237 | 6.06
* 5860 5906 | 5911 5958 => 6.76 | 0.092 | 6.17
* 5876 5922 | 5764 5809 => 6.68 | 0.072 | 6.11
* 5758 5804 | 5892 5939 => 6.77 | 0.093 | 6.17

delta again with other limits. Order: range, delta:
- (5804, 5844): 0.780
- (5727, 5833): 0.783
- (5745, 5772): 0.780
